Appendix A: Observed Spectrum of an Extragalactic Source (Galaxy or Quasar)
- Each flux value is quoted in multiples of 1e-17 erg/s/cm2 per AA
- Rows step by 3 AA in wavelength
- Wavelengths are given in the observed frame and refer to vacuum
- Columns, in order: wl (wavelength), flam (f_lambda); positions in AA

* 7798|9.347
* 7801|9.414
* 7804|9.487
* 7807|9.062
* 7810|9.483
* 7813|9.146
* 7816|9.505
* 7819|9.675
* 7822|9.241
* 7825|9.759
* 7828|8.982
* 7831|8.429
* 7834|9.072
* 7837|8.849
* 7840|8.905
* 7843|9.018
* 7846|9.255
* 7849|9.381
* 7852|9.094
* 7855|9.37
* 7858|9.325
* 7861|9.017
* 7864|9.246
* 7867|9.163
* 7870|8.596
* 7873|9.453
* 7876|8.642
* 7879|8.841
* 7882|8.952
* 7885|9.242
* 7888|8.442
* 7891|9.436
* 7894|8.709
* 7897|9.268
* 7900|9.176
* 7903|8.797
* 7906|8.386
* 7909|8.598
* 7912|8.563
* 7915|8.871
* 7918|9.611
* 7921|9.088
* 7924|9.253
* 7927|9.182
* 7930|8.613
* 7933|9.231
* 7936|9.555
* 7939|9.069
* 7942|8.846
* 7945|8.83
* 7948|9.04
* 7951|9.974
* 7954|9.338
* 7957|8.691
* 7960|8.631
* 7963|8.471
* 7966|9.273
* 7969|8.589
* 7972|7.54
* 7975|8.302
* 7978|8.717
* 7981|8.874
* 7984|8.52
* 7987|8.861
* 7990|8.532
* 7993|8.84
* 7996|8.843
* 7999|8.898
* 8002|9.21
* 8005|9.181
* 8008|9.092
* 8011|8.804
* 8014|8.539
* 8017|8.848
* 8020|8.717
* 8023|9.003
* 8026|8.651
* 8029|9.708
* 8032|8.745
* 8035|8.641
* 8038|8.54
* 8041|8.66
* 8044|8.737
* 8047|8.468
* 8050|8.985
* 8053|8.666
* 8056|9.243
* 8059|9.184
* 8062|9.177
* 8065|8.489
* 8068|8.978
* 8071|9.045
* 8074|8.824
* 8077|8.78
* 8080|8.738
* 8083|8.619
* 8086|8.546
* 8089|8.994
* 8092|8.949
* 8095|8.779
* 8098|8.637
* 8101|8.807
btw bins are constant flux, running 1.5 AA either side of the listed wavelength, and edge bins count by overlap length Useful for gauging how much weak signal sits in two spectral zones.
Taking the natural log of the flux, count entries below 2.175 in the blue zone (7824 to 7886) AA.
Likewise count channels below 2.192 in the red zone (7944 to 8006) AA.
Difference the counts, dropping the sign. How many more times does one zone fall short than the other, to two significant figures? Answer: 12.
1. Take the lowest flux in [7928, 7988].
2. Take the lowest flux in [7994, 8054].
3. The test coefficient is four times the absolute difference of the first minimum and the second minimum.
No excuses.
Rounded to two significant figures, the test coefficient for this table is 3.7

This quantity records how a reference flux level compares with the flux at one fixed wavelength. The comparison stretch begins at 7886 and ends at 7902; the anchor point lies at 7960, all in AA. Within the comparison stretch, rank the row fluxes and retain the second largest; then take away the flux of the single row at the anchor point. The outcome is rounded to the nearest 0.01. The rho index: 0.64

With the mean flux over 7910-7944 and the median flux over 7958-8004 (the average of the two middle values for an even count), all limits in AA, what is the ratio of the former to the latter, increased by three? 4.04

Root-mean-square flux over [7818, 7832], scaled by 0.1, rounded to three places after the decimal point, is 0.923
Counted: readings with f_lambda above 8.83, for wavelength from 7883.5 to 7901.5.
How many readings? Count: 4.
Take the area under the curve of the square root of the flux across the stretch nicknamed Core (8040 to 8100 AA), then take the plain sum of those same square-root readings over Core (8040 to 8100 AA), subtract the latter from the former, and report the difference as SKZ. 119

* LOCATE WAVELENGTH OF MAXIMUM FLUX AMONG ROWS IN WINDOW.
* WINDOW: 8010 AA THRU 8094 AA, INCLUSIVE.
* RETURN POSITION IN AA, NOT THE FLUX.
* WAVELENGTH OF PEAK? 8029 AA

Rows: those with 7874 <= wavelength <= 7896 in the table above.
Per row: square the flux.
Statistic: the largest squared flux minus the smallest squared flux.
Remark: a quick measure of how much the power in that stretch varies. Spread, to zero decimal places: 18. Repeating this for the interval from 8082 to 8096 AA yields 8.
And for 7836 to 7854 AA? 10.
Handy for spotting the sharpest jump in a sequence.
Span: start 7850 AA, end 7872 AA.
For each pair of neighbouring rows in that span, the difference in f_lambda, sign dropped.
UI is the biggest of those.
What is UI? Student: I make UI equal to 0.6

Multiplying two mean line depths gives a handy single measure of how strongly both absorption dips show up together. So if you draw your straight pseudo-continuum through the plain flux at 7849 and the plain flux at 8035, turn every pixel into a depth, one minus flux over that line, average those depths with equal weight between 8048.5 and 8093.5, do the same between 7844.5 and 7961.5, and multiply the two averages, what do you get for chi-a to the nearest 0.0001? -0.0006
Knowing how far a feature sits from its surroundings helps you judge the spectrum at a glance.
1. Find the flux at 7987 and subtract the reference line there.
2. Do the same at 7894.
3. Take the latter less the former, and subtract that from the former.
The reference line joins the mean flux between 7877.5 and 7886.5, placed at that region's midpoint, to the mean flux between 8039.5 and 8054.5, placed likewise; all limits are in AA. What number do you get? 0.4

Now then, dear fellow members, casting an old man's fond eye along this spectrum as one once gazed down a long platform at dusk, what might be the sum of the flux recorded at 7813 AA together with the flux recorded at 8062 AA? 18.3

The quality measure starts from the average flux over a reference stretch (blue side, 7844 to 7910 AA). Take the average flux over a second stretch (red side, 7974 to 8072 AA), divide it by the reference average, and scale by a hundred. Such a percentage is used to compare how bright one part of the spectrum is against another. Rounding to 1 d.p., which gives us 98.0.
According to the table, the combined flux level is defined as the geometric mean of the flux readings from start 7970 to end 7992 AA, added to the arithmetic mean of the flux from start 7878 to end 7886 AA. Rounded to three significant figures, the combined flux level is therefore 17.5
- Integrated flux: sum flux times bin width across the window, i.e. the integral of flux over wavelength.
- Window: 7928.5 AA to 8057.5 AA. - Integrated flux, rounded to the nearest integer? 1142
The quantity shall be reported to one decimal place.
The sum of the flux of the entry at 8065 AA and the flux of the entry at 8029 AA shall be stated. 18.2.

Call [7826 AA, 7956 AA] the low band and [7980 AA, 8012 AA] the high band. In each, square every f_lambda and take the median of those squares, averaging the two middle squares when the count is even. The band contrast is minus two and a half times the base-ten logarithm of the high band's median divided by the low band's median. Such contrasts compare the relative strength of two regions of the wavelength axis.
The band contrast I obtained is 0.050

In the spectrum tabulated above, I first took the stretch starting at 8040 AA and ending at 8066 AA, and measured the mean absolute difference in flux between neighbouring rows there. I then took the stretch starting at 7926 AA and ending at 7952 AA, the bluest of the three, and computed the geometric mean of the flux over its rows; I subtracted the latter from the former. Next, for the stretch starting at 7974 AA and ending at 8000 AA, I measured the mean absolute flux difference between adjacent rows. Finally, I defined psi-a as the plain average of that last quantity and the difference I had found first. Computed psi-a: -4.29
